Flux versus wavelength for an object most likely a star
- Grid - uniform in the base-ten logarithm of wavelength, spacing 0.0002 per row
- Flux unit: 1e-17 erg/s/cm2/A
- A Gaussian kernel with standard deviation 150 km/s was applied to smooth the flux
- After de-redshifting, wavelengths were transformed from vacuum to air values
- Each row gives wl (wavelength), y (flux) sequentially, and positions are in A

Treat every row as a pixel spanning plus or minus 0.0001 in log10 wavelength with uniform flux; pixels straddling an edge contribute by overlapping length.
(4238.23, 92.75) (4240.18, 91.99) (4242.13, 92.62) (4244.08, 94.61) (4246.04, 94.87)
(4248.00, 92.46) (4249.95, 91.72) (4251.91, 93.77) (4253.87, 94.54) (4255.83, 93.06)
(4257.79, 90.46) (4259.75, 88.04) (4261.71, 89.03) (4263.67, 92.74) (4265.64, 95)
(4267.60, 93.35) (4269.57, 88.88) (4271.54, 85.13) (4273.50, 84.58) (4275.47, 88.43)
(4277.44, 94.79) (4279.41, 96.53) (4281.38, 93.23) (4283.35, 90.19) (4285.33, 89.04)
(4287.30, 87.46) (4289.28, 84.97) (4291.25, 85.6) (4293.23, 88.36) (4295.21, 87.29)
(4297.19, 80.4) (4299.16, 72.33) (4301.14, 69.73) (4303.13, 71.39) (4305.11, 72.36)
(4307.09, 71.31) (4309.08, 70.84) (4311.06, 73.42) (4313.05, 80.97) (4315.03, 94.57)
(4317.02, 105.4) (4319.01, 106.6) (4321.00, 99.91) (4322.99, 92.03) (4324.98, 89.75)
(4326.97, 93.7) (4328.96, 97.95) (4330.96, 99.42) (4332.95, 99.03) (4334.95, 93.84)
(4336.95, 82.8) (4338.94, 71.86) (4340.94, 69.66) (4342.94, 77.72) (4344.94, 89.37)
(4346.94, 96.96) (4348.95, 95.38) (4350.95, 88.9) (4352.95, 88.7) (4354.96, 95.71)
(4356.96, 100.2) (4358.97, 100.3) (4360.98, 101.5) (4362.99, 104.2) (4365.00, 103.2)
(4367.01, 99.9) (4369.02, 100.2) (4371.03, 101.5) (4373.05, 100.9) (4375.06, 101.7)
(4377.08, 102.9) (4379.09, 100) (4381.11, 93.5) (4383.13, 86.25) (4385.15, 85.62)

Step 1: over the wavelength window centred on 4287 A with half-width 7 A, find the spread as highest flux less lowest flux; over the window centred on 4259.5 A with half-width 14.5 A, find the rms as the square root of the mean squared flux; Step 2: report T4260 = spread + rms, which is 99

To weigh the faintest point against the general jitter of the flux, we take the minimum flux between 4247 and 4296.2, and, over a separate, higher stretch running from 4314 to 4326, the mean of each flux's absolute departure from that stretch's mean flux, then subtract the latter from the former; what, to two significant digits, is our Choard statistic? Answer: 79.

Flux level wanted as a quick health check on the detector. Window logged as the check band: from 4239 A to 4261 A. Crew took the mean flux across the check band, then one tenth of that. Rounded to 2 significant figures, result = 9.3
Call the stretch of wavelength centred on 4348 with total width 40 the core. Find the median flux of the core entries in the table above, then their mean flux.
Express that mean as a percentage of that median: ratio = 96.4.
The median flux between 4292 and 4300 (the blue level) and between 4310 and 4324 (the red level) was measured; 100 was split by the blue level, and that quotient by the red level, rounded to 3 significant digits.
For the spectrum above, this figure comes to 0.0126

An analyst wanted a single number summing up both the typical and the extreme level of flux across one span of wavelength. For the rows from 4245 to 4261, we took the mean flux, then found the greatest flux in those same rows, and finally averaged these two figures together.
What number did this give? 94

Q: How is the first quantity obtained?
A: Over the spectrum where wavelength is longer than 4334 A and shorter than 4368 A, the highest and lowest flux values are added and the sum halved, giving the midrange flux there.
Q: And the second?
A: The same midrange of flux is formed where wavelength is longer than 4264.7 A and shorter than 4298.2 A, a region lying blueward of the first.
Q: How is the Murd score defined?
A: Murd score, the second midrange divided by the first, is 1.02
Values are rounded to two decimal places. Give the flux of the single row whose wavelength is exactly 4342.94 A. 77.72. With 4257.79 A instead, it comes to 90.46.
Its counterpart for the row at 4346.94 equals 96.96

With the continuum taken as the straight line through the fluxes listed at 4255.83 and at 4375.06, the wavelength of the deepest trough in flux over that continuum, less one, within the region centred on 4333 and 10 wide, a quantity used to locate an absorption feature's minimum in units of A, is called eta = 4336.95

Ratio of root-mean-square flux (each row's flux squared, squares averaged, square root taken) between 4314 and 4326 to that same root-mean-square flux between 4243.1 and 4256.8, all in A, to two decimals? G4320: 1.05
